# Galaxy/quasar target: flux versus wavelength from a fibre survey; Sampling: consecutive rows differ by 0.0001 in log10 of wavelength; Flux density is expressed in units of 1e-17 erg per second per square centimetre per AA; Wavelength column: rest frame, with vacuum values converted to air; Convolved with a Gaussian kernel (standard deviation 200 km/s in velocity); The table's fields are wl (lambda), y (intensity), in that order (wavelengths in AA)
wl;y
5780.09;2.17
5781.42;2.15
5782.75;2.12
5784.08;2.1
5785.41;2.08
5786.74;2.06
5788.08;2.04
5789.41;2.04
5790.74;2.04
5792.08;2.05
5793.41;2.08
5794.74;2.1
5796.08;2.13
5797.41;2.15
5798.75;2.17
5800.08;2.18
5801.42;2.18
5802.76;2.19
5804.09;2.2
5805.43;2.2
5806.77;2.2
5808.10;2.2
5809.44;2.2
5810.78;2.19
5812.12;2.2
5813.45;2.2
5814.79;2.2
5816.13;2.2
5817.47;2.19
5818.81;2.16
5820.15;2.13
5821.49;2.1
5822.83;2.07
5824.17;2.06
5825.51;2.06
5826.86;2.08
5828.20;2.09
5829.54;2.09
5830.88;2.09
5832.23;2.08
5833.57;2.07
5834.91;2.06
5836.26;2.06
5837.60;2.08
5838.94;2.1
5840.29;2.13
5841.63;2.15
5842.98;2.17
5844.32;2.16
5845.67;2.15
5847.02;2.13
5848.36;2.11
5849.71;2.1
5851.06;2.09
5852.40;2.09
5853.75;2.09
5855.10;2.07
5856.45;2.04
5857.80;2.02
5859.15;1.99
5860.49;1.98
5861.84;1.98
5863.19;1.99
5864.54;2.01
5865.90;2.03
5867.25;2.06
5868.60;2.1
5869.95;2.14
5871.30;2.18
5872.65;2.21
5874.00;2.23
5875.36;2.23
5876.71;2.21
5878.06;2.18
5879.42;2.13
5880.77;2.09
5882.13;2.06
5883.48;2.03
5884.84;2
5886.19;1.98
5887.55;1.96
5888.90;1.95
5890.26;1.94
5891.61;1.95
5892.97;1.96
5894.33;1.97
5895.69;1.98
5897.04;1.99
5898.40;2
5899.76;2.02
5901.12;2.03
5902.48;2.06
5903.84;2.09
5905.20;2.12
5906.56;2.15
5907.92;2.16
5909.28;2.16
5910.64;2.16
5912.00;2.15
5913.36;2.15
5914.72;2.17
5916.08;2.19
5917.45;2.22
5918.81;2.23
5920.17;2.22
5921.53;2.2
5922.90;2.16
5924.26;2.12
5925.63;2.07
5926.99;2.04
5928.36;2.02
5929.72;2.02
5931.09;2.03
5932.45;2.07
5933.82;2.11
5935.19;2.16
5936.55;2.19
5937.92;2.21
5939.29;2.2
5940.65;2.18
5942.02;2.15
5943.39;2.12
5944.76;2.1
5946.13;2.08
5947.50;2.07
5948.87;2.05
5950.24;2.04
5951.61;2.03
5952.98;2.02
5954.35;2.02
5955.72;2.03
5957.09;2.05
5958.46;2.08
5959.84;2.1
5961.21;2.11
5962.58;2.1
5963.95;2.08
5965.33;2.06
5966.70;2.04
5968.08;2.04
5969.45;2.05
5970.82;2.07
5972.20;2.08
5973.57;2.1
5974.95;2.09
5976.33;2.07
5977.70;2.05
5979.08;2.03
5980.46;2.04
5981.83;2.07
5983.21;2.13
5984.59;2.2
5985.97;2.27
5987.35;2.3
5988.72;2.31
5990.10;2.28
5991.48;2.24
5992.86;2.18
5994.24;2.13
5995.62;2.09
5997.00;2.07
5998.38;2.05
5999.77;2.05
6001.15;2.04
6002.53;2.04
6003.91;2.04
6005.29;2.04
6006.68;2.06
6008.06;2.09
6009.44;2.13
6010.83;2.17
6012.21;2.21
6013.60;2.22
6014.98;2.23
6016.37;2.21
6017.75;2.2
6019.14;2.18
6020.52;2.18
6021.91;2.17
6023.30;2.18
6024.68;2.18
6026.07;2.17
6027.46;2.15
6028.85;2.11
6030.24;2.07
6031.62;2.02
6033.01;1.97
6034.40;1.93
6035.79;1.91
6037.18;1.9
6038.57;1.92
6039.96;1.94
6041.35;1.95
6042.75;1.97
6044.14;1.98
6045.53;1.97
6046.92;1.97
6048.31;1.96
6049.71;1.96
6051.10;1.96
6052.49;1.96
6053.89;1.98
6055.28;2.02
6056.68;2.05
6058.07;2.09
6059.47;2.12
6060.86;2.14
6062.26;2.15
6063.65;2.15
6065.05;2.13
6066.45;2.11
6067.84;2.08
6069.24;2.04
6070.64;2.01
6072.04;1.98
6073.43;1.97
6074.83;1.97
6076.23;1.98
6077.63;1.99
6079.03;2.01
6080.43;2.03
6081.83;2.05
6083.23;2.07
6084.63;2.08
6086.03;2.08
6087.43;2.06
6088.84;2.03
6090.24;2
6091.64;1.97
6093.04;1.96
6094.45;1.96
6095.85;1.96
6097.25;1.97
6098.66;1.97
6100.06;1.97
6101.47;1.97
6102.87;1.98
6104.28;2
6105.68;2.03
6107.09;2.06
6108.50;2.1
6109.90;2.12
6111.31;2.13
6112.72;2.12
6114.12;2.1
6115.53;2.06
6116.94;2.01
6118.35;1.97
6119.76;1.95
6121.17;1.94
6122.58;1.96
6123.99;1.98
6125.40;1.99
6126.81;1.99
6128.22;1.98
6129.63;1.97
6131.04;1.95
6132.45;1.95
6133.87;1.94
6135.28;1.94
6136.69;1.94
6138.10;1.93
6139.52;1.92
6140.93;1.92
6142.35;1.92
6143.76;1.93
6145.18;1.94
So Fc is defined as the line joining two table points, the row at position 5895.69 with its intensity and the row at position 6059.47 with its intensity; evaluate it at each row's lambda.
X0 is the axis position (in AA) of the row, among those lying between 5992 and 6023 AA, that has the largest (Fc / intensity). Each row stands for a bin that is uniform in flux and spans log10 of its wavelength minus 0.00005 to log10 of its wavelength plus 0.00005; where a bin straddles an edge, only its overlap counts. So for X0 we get 6005.29 AA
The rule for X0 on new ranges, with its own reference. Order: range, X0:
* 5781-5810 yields 5790.74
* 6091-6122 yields 6121.17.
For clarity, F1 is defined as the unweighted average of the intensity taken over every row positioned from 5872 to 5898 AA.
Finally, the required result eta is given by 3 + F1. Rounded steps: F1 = 2.06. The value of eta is 5.06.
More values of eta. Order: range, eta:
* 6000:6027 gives 5.14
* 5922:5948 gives 5.11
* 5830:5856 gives 5.10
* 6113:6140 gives 4.97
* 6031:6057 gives 4.96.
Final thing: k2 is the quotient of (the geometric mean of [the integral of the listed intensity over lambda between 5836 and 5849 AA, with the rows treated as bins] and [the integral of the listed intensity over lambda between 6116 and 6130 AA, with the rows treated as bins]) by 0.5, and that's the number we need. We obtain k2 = 55.3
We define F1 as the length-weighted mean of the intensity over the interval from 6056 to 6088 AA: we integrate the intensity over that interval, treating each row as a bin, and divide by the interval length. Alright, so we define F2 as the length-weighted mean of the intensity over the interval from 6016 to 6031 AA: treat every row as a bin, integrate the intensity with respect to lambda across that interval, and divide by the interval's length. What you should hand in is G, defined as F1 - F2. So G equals -0.10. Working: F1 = 2.06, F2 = 2.16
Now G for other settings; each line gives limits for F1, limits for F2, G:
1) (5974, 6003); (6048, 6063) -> 0.09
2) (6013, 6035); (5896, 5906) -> 0.09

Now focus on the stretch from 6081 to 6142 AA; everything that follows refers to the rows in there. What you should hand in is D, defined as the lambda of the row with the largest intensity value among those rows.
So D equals 6111.31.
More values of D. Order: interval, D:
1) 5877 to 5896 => 5878.06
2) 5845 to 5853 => 5845.67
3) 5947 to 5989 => 5988.72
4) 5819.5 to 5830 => 5820.15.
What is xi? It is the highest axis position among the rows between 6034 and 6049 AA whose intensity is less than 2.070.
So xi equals 6048.31 AA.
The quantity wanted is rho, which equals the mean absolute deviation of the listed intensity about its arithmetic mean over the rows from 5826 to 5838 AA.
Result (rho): 0.010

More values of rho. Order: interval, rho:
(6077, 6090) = 0.026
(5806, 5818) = 0.003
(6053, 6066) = 0.051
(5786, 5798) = 0.034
